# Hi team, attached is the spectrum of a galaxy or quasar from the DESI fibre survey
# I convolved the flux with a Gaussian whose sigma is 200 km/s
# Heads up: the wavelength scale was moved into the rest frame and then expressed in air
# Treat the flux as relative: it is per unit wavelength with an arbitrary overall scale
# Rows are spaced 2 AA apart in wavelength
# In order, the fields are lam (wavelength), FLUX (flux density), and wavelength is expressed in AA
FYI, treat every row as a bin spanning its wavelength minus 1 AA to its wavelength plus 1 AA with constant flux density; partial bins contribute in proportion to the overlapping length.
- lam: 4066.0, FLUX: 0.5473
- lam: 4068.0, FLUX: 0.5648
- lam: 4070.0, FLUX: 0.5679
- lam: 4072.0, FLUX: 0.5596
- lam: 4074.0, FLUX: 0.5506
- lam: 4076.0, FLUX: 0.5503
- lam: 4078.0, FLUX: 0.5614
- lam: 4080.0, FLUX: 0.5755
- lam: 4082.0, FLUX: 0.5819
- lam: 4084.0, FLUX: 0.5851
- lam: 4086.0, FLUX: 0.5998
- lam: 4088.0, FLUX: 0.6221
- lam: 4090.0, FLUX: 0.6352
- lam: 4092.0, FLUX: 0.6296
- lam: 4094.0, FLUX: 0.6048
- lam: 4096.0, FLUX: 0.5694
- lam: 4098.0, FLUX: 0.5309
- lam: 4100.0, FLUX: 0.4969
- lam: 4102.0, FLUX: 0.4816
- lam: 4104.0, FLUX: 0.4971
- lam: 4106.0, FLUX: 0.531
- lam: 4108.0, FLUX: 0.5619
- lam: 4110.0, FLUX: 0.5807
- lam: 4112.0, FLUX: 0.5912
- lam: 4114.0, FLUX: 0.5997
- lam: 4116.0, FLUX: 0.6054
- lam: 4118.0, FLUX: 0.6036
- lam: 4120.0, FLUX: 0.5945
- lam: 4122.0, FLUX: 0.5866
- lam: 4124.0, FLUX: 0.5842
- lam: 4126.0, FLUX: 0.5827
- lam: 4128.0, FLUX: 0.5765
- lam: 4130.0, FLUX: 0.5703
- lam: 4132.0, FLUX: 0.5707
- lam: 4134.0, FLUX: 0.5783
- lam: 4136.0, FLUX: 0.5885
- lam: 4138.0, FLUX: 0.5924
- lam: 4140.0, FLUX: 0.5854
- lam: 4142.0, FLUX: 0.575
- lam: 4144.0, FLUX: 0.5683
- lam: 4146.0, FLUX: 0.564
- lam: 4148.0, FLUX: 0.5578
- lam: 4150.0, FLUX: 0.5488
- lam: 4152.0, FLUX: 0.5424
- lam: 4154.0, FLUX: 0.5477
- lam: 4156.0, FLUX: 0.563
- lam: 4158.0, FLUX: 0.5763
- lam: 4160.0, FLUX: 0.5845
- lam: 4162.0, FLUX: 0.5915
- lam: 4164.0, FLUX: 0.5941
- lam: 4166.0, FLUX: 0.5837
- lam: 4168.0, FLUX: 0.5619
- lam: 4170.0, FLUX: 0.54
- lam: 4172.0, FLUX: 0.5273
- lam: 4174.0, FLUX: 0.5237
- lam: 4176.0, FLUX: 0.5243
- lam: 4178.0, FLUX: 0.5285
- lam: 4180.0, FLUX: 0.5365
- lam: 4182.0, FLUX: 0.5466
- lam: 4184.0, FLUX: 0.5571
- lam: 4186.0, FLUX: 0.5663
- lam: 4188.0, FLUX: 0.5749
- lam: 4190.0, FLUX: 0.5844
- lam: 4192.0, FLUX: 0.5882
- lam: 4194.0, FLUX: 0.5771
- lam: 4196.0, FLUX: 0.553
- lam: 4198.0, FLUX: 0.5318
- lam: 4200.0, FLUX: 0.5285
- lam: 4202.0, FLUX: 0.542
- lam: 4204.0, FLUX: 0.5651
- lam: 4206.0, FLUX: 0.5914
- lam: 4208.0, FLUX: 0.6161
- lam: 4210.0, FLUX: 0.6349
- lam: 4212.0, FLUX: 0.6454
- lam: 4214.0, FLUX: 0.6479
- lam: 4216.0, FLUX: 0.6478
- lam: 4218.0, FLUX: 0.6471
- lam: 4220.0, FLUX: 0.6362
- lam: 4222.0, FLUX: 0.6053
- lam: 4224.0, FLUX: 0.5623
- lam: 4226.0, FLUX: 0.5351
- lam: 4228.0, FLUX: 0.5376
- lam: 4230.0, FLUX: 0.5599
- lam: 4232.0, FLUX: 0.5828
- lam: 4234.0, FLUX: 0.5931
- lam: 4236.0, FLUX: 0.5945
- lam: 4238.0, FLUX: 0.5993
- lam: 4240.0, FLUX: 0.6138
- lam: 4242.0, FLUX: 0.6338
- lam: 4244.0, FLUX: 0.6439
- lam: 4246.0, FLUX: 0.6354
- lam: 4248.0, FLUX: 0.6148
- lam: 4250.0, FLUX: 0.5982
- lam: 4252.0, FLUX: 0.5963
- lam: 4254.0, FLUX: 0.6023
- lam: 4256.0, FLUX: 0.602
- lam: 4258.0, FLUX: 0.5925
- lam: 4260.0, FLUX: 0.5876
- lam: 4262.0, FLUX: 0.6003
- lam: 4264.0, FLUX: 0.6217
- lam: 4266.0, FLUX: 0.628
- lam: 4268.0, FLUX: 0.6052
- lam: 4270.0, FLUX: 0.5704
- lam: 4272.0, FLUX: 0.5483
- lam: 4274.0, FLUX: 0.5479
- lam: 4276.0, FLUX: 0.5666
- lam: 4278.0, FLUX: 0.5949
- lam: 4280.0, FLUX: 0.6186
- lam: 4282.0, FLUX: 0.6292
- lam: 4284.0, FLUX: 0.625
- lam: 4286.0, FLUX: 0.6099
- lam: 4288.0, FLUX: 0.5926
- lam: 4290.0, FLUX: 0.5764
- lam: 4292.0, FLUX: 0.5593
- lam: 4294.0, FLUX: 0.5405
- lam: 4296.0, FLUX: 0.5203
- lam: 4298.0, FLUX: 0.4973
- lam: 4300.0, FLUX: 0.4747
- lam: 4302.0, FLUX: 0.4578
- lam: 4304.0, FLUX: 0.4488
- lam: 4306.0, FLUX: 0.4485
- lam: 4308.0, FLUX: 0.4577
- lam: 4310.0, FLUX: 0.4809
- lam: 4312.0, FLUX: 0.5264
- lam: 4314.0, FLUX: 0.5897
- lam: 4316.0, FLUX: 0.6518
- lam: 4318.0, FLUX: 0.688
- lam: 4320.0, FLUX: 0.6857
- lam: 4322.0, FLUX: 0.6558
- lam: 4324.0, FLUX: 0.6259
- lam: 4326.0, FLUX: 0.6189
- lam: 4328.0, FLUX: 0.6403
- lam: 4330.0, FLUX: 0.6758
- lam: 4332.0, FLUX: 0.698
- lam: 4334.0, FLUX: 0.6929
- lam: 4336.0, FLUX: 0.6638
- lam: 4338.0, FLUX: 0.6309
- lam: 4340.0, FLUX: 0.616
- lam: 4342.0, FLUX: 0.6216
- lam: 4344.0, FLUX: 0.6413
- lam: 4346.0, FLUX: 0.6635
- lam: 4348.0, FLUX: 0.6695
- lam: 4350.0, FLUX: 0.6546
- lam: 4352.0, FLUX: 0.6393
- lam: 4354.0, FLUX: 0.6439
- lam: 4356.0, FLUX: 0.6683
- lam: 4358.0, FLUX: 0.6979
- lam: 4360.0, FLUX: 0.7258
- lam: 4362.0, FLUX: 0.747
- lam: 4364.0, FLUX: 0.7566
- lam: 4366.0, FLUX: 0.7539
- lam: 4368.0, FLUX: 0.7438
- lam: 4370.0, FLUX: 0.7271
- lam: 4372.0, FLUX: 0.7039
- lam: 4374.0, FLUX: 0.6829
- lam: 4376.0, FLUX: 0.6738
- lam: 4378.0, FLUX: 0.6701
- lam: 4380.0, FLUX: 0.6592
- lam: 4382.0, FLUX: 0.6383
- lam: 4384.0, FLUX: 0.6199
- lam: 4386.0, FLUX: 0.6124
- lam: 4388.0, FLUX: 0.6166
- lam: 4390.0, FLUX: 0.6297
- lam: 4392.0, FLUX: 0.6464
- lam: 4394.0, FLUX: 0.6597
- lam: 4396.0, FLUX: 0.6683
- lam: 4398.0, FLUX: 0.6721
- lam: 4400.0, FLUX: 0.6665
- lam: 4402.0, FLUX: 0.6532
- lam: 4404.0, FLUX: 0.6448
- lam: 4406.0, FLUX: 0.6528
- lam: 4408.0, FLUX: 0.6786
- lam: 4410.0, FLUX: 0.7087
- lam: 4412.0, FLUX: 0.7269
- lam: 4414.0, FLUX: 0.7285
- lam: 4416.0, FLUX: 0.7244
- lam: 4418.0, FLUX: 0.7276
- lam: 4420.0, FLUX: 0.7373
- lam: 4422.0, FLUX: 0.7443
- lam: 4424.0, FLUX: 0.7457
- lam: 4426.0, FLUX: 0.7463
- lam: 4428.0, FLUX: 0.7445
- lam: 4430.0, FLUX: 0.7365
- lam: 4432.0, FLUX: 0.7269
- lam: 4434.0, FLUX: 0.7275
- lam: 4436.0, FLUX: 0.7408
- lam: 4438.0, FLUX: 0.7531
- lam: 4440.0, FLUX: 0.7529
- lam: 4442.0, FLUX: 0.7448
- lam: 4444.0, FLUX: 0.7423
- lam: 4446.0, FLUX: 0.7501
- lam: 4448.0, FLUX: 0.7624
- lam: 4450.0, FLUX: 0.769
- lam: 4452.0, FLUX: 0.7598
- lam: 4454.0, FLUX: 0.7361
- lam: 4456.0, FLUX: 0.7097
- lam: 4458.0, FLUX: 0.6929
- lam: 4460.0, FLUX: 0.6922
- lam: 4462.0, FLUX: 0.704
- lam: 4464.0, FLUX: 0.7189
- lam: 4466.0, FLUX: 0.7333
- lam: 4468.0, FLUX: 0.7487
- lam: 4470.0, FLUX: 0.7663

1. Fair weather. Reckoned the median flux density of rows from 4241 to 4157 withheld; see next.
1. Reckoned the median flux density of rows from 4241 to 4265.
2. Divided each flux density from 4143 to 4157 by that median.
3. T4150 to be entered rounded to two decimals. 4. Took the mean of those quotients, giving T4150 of 0.92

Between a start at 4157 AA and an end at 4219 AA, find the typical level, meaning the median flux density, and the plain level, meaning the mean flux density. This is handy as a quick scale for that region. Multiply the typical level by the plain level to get 0.33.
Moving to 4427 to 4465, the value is 0.54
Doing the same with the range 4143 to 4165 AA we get 0.32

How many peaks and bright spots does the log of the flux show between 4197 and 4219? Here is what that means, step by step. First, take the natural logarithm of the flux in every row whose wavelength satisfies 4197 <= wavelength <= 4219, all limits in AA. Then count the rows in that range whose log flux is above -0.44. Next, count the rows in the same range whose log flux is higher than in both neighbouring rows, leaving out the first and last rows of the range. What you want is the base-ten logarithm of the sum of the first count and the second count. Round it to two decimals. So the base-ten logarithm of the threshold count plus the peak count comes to 0.70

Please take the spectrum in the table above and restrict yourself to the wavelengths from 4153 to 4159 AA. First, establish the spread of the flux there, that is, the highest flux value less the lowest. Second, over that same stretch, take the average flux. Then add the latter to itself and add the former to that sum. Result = 1.15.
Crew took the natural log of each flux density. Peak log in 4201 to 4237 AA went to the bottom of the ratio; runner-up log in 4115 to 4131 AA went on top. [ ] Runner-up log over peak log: 1.2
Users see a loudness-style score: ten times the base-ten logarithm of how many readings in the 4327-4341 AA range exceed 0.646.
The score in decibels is 6.0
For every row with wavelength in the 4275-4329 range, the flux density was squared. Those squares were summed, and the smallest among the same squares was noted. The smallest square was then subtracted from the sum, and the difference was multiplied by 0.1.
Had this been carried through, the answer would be 0.87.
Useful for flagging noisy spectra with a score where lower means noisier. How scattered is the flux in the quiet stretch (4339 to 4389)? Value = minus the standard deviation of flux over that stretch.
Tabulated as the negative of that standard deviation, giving -0.046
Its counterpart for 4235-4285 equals -0.025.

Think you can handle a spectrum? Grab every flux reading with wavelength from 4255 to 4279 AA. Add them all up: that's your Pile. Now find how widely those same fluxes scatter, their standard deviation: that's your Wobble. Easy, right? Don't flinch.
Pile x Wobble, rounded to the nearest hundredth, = 0.18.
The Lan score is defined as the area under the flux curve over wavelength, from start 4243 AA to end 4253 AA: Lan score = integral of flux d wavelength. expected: 6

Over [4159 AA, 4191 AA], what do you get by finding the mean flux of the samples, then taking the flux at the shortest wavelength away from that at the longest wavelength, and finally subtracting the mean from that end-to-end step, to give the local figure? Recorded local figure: -0.558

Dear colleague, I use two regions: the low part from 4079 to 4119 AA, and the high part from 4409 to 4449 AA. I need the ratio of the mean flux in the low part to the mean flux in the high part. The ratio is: 0.78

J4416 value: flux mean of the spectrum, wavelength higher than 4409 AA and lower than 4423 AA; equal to 0.73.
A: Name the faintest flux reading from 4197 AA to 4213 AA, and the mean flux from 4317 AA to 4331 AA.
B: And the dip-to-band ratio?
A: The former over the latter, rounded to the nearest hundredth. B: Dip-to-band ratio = 0.81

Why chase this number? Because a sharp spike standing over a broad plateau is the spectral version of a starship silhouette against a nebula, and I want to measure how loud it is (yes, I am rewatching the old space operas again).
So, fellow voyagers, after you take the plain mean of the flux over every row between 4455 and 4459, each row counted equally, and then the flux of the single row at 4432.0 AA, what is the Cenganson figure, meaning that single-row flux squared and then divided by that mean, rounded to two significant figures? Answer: 0.75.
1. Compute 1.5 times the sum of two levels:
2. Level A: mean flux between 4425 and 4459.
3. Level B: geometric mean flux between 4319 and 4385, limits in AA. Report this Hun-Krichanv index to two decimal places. 2.12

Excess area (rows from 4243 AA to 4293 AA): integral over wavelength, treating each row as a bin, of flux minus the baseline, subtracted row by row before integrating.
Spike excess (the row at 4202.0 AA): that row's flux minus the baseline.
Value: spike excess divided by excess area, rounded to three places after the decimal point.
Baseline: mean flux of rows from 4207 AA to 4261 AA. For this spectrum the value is 0.172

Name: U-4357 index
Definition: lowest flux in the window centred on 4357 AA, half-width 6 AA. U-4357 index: 0.6393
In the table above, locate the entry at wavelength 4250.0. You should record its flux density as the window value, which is 0.5982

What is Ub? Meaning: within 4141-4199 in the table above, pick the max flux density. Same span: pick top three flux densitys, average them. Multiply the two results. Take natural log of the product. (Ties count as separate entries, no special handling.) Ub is -1.0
